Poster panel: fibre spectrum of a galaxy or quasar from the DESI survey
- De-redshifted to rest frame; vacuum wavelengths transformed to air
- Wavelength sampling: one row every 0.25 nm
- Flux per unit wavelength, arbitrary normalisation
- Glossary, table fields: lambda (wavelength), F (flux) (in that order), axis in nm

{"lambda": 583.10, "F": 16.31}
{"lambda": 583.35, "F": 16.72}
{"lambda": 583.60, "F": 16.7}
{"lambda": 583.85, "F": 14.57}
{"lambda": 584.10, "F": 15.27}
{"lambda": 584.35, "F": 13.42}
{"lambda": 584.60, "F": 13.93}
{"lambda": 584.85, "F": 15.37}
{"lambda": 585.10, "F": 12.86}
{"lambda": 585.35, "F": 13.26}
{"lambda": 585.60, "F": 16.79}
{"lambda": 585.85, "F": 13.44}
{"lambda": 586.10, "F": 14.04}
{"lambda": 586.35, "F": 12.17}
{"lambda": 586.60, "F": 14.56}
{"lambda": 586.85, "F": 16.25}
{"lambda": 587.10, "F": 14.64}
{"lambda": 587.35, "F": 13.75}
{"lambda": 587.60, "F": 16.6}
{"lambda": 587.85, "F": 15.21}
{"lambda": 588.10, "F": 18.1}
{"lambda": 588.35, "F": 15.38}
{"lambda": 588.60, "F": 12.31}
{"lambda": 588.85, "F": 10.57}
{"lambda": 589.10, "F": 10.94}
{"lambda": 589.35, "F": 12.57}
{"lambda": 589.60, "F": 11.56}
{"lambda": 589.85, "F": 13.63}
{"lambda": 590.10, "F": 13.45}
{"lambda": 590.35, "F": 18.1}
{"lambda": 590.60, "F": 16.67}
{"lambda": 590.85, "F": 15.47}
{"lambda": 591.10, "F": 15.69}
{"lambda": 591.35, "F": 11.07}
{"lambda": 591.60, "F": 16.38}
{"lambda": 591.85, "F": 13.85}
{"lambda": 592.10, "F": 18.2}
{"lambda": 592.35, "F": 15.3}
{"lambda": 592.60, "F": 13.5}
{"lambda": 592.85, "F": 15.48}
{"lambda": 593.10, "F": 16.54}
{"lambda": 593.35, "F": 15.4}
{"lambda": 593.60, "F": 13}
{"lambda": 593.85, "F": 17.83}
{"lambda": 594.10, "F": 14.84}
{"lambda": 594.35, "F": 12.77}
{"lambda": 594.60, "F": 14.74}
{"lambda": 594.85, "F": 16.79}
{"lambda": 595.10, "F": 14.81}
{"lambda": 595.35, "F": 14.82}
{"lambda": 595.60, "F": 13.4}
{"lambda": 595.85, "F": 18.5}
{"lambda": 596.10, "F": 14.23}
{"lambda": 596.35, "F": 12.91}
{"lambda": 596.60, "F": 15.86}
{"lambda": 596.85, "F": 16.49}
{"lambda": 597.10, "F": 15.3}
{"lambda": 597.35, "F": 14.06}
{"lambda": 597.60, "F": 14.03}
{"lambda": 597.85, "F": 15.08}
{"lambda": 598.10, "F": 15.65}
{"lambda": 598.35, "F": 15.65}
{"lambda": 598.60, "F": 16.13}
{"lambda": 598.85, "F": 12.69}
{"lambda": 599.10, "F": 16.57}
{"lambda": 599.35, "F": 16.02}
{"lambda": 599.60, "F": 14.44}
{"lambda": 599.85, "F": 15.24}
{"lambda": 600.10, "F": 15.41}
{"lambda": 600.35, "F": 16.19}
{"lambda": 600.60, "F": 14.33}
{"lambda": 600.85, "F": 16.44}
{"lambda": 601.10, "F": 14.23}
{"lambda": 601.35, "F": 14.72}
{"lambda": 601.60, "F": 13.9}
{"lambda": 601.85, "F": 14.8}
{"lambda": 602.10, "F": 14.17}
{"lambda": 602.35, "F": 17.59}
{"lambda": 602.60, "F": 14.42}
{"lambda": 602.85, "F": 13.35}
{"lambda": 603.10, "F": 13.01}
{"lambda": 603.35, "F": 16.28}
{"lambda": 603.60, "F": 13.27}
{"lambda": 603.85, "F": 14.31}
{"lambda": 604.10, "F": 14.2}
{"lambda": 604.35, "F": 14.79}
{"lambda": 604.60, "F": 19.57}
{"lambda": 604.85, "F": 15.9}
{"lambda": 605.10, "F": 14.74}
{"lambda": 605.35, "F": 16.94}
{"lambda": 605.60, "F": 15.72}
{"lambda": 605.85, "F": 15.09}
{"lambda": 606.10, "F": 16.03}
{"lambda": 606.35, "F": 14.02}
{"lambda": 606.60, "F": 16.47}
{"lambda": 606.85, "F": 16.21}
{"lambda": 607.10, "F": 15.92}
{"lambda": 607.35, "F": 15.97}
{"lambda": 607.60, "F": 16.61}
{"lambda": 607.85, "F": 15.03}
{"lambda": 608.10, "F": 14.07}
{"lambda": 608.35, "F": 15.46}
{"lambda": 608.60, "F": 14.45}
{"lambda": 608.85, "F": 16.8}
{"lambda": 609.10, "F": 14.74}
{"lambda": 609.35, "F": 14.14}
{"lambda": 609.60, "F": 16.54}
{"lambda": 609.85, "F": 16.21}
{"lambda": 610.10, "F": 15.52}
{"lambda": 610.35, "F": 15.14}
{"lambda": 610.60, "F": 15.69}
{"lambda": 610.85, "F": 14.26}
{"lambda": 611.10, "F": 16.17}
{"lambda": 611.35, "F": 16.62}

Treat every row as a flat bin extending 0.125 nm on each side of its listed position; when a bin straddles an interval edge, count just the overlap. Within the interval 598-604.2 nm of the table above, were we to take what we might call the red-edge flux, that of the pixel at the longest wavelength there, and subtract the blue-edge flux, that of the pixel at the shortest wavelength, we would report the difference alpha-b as -1.45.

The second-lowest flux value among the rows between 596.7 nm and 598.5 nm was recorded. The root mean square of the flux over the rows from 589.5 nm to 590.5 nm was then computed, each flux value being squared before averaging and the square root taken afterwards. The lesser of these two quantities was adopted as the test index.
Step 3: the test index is 14.1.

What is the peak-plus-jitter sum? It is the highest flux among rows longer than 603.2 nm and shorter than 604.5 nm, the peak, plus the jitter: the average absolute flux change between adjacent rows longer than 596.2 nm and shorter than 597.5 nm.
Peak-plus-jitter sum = 17.8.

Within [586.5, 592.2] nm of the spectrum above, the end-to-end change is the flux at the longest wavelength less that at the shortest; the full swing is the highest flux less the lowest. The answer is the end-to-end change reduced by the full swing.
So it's -4.0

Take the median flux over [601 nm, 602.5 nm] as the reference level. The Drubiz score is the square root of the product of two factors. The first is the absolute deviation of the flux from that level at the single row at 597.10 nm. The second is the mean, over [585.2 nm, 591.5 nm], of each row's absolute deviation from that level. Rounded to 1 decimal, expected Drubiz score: 1.2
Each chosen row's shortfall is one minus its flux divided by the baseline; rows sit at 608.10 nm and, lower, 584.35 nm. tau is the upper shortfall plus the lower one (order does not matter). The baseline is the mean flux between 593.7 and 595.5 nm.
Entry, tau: 0.19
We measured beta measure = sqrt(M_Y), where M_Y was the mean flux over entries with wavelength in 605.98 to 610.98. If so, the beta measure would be 3.932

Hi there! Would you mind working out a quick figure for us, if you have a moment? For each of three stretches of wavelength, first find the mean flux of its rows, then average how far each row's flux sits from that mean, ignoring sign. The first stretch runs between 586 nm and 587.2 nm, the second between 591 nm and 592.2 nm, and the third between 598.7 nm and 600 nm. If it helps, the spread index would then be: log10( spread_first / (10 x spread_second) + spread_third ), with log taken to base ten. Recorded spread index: 0.08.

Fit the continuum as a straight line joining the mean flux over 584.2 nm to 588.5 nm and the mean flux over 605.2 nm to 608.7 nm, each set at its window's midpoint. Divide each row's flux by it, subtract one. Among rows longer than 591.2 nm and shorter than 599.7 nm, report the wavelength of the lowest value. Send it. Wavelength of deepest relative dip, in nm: 591.35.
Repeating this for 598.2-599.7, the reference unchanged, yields 598.85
